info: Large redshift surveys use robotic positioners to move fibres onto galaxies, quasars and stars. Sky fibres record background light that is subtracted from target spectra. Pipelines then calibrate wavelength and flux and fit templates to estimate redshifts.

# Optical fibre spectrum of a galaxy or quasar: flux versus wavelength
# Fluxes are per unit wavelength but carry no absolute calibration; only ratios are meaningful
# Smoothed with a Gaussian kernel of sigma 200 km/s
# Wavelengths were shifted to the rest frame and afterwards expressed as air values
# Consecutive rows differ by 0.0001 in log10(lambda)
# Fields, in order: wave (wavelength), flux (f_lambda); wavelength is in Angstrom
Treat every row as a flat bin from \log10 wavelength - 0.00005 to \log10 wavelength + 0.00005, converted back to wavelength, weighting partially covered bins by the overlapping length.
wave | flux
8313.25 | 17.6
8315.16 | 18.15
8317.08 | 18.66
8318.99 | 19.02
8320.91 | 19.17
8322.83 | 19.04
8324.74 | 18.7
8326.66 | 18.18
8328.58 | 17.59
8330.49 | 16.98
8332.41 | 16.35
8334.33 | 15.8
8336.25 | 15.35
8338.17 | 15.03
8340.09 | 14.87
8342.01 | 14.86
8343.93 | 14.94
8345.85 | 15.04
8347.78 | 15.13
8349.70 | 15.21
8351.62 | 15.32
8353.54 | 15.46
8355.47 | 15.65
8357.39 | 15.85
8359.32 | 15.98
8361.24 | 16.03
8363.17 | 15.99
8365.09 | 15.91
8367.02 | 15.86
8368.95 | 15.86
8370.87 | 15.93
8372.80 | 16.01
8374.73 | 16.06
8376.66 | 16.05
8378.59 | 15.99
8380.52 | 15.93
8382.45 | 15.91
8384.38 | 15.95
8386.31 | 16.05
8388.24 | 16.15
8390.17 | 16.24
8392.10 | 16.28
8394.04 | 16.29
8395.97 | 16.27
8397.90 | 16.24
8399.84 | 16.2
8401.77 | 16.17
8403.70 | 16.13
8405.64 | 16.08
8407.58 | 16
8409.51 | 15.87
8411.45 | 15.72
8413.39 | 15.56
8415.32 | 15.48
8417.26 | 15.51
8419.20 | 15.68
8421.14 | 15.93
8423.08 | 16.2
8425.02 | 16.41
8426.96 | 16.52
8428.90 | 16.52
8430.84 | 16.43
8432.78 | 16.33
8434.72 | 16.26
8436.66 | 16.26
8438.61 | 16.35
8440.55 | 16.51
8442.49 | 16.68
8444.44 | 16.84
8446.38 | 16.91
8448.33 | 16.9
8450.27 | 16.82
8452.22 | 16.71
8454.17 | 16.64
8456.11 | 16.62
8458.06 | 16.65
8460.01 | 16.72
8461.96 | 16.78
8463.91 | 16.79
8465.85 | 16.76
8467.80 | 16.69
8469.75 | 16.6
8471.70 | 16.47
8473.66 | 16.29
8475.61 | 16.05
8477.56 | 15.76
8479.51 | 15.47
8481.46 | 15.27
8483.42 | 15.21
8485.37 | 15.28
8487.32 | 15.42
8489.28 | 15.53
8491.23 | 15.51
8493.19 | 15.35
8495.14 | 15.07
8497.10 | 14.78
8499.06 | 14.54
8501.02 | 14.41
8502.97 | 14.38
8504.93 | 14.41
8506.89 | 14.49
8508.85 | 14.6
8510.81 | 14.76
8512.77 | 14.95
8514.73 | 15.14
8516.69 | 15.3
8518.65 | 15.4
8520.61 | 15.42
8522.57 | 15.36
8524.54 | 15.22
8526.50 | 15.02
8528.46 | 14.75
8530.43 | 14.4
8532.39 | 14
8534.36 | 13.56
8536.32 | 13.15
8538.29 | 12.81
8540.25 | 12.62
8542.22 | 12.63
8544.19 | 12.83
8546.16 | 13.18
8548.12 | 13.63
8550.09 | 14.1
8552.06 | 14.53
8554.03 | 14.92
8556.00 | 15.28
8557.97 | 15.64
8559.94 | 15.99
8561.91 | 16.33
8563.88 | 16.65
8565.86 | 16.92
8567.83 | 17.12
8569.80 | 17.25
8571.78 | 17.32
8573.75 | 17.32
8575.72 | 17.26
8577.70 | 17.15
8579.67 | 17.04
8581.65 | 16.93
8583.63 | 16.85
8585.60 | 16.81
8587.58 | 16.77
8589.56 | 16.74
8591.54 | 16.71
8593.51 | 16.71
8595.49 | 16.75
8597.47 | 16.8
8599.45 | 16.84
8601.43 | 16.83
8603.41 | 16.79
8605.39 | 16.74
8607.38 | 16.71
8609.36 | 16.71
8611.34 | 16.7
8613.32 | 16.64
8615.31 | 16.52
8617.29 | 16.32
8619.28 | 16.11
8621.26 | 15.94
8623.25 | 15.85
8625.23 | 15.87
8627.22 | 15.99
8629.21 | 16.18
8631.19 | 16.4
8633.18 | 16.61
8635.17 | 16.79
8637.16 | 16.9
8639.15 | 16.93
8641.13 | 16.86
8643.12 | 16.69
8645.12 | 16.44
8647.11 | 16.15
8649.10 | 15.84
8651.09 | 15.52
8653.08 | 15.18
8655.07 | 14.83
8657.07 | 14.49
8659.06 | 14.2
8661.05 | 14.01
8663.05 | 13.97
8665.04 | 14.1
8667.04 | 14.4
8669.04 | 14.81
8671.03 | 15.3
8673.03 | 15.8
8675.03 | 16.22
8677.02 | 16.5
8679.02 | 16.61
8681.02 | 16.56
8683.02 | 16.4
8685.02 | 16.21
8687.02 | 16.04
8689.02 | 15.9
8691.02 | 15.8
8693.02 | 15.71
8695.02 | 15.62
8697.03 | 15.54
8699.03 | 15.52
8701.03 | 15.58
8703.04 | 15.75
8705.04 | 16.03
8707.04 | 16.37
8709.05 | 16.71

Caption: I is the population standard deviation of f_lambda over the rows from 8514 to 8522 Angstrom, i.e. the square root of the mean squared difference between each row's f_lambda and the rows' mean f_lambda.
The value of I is 0.11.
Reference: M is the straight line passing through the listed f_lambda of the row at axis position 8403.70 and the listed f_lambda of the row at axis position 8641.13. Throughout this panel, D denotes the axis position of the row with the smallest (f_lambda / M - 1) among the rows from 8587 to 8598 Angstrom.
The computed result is 8593.51 Angstrom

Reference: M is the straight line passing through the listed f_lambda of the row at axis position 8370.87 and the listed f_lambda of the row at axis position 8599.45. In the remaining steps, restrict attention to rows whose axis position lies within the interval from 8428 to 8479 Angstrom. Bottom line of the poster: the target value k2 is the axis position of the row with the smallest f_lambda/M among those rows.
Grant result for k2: 8477.56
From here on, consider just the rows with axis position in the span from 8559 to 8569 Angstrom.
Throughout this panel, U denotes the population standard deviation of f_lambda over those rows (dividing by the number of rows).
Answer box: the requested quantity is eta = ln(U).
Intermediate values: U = 0.4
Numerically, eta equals -0.90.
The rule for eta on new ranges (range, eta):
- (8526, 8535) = -0.65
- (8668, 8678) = -0.49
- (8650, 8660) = -0.75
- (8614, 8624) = -1.40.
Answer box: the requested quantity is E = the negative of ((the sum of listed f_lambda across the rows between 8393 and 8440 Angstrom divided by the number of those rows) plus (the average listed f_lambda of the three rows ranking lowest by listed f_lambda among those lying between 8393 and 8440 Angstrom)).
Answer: -31.6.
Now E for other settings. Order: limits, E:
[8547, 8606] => -30.5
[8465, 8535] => -29.2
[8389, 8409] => -32.3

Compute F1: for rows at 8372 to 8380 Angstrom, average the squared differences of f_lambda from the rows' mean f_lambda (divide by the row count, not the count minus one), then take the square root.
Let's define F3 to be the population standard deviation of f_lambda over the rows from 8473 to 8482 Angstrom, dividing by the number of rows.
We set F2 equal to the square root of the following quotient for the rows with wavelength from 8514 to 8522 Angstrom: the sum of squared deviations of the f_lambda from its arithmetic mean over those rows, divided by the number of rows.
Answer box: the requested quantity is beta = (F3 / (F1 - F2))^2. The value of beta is 20.4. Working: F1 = 0.0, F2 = 0.11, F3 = 0.37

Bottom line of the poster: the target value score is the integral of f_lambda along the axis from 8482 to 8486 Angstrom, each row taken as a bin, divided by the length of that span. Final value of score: 15.2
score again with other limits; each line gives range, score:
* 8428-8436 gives 16.4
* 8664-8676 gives 15.1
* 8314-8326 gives 18.8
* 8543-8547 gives 13.0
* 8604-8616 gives 16.7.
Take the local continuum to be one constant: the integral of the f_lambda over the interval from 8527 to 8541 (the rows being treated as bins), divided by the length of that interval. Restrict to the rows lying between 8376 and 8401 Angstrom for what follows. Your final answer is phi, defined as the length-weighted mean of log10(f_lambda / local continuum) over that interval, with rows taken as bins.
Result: 0.07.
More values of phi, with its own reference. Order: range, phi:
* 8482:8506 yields 0.04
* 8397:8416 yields 0.07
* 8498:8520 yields 0.03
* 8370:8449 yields 0.07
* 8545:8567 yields 0.04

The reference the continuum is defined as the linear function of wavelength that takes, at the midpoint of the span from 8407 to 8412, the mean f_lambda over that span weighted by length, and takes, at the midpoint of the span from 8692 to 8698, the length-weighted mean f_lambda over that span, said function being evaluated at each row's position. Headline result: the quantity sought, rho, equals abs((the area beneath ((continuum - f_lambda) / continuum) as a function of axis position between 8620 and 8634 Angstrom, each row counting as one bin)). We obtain 0.4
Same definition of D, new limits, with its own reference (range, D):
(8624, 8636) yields 8625.23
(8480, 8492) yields 8483.42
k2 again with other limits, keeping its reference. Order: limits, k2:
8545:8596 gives 8546.16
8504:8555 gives 8540.25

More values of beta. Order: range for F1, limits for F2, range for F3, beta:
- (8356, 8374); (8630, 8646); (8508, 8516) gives 2.6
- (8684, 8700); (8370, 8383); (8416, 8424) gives 2.3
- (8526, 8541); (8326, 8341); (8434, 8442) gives 0.1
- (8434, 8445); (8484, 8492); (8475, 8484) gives 7.0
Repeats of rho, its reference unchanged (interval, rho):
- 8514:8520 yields 0.2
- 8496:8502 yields 0.5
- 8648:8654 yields 0.0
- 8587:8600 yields 0.9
